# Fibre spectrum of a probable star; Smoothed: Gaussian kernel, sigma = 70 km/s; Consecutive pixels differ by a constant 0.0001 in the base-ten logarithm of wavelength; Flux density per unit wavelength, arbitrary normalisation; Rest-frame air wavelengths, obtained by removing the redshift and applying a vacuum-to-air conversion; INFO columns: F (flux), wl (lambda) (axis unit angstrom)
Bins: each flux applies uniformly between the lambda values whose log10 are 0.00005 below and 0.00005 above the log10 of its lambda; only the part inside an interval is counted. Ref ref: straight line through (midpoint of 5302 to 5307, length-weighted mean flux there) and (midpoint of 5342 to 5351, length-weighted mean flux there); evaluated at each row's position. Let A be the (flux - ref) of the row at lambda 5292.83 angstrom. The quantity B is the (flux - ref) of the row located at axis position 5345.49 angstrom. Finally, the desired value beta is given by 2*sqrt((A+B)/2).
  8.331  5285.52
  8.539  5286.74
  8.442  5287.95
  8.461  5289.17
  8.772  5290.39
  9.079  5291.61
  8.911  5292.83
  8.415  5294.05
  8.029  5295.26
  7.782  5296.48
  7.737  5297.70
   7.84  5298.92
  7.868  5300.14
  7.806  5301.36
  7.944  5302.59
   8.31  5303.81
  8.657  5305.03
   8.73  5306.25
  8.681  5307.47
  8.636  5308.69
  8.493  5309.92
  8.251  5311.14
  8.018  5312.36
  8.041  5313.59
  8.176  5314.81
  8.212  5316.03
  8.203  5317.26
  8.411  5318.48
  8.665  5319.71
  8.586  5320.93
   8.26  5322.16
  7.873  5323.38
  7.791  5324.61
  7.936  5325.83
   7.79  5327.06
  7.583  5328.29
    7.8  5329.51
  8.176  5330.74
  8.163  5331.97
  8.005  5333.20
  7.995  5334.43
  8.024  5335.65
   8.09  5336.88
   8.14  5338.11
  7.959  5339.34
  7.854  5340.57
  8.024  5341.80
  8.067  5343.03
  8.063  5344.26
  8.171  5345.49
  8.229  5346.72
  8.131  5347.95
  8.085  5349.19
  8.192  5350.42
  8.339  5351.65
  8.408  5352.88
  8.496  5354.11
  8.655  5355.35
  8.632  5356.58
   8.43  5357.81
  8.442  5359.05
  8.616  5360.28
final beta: 0.93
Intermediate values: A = 0.4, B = 0.04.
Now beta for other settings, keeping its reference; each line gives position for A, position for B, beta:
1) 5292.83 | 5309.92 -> 1.00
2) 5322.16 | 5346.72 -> 0.35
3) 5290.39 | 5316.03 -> 0.46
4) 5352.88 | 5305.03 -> 1.06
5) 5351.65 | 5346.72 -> 0.84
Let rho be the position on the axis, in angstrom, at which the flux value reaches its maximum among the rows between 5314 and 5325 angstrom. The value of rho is 5319.71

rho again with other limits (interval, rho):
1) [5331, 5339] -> 5331.97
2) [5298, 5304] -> 5303.81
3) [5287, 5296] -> 5291.61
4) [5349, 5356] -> 5355.35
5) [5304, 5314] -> 5306.25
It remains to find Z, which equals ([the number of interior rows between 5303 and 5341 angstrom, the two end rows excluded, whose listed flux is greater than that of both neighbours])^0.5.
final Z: 2.45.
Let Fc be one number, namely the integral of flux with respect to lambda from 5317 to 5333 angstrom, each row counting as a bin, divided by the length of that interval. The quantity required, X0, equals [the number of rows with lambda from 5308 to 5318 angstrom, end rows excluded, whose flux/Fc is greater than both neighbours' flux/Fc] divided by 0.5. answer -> 2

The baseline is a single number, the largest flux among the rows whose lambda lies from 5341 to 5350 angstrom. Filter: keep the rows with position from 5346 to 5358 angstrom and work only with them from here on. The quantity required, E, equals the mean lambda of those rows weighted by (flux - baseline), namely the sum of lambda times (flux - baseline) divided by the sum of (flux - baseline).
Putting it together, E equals 5356.6 angstrom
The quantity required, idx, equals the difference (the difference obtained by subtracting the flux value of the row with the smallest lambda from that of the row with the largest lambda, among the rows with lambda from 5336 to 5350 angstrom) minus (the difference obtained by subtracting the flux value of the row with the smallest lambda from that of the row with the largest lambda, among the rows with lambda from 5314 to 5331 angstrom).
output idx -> 0.0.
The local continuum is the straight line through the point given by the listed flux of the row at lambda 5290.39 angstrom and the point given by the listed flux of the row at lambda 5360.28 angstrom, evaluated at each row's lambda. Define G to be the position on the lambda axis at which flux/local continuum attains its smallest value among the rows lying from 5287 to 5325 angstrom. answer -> 5297.70 angstrom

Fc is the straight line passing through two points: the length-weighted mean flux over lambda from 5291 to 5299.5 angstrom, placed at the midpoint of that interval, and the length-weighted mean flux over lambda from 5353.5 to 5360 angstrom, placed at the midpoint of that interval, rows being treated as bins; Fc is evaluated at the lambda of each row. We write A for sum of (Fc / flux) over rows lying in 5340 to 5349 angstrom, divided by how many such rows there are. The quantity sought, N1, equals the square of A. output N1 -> 1.10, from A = 1.05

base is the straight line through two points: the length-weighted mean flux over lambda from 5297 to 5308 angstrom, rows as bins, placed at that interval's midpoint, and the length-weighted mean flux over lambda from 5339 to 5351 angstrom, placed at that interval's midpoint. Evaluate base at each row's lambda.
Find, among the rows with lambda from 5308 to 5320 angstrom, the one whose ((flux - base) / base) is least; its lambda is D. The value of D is 5312.36 angstrom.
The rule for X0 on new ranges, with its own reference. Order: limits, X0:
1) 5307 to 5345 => 12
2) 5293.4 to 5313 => 4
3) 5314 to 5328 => 6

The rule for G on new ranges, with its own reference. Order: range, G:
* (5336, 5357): 5340.57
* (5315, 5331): 5328.29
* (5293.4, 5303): 5297.70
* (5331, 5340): 5339.34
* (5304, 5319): 5312.36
